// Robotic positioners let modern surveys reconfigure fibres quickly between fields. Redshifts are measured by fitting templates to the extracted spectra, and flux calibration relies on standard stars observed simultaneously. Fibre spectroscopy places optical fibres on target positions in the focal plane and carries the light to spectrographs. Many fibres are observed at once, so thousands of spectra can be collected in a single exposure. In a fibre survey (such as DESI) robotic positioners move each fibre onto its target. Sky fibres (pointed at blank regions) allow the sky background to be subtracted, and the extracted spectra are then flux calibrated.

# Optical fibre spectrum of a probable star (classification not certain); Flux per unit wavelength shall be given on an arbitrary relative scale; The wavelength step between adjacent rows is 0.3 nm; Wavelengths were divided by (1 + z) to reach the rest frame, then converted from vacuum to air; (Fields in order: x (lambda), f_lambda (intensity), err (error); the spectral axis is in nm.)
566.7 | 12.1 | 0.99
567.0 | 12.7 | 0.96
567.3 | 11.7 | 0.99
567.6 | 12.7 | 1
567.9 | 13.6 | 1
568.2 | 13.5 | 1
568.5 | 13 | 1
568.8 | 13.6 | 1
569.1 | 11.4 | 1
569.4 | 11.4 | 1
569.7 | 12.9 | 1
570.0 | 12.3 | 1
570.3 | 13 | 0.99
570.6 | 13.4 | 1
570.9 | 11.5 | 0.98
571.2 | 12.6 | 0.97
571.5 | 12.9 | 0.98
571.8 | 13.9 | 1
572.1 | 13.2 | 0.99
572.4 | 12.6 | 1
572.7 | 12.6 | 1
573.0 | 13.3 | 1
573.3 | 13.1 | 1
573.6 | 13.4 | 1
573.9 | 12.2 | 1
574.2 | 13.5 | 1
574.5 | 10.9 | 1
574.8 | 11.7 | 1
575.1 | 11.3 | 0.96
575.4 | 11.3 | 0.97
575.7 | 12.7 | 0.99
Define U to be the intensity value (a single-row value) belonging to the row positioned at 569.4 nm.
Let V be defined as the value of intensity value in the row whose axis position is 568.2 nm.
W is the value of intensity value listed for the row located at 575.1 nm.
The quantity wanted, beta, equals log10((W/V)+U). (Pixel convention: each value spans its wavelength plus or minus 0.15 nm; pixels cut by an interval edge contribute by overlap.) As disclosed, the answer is 1.088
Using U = 11.4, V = 13.5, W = 11.3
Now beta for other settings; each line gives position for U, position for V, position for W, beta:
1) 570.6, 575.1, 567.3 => 1.159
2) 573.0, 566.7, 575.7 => 1.157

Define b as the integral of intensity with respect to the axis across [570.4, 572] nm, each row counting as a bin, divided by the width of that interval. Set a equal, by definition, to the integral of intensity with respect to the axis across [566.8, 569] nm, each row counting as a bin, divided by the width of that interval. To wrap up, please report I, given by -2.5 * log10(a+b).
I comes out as -3.53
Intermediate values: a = 12.9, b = 12.9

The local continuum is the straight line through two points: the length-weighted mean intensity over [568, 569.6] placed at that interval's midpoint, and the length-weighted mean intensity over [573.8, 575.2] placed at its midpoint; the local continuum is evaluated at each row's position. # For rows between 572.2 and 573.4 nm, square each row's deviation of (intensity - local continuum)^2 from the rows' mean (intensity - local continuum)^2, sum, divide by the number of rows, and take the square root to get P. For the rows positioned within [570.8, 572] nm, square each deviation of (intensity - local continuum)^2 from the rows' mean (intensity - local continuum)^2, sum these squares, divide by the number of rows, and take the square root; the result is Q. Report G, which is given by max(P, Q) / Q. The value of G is 1.0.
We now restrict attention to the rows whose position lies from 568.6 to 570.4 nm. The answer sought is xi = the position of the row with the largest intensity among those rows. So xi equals 568.8 nm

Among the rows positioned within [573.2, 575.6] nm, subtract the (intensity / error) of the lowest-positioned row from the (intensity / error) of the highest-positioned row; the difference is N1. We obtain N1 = -1.5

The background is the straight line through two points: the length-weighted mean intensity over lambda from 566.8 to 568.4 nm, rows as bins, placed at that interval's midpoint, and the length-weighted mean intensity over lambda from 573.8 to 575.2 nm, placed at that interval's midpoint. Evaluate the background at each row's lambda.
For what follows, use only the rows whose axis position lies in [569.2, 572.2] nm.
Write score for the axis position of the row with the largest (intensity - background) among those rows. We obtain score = 571.8 nm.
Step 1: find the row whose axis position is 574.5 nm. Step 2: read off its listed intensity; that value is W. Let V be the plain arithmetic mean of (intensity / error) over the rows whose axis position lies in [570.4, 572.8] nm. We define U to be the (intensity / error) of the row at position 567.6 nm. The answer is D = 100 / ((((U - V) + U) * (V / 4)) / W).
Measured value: 27.0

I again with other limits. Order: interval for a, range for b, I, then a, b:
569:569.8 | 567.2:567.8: -3.46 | 11.9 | 12.4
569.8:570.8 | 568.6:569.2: -3.51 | 12.8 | 12.6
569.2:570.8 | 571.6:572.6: -3.53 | 12.5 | 13.2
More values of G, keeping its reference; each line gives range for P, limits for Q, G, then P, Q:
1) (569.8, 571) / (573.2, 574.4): 1.0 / 0.4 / 0.87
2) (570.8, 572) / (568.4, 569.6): 2.0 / 1.0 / 0.51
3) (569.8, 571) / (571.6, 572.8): 1.0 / 0.4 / 1.02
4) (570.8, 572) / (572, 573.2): 2.0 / 1.0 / 0.52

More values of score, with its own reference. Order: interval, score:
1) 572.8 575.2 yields 574.2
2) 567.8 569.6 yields 568.8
